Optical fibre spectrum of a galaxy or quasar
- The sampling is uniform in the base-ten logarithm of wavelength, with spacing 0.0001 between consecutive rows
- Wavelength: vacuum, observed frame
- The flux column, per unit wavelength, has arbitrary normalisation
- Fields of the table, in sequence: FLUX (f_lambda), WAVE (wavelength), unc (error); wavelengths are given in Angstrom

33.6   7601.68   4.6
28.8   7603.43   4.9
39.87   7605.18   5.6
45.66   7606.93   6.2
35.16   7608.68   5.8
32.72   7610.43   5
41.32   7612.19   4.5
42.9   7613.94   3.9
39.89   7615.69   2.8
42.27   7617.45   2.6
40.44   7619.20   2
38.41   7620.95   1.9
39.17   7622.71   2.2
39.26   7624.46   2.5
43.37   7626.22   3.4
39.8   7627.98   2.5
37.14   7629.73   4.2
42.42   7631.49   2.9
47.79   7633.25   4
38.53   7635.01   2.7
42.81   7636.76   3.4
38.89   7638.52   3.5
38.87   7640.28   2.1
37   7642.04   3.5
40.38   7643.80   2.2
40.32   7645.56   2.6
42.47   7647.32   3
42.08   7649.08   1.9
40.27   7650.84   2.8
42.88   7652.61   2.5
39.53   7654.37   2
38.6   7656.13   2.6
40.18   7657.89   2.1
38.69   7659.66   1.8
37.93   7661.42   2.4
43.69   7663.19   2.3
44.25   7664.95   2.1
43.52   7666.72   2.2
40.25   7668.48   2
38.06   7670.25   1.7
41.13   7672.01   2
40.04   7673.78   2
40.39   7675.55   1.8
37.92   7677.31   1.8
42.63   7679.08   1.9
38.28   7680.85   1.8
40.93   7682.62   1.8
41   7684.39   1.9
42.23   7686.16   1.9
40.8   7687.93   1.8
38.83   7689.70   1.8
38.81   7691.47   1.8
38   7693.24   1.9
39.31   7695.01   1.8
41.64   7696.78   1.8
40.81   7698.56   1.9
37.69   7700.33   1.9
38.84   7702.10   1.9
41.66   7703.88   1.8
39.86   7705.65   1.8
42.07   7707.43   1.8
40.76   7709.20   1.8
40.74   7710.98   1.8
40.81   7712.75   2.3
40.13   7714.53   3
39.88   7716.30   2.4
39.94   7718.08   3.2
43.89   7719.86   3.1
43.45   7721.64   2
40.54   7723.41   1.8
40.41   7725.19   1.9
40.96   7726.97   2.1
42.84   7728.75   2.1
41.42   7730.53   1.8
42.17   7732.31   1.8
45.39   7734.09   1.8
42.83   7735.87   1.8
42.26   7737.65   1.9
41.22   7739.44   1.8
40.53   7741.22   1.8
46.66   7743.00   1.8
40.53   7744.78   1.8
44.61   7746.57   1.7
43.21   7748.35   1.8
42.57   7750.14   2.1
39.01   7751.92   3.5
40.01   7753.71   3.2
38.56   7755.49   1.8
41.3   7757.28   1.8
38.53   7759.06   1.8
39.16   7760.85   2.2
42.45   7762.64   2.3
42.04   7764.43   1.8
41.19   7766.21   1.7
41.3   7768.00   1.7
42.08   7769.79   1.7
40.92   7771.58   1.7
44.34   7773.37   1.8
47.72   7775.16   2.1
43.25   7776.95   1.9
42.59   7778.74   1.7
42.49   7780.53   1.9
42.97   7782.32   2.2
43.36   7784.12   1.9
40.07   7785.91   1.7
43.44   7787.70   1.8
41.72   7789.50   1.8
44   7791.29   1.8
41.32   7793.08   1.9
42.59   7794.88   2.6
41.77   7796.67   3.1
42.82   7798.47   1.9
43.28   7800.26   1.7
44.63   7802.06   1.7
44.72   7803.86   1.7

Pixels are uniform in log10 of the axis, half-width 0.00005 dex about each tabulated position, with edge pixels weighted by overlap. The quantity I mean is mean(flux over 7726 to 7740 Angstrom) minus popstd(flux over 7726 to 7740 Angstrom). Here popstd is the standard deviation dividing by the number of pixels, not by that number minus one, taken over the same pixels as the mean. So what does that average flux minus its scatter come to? 41.1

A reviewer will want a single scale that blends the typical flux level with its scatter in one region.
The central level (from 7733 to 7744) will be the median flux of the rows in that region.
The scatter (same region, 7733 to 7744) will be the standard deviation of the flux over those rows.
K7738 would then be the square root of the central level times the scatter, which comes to 10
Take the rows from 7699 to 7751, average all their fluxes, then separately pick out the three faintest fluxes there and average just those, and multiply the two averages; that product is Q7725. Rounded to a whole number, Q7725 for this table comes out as 1616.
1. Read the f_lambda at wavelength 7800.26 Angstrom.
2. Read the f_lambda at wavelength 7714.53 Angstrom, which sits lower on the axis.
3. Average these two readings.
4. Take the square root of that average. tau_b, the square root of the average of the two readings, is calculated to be 6.46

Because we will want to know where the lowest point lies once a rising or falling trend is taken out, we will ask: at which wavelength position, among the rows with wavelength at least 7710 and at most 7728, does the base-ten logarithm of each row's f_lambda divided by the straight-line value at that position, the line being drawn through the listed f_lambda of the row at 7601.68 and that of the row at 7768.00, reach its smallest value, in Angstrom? 7718.08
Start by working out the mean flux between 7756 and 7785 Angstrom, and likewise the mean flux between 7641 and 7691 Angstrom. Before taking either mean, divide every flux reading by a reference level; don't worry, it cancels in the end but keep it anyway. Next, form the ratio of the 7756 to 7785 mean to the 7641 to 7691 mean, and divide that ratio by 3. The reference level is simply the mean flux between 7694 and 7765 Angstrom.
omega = 0.347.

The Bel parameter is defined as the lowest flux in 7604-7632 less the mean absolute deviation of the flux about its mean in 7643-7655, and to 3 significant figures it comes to 31.6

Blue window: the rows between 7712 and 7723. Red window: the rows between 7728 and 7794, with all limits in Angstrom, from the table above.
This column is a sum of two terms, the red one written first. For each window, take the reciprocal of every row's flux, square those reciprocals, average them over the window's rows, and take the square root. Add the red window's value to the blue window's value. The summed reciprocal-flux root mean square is 0.0480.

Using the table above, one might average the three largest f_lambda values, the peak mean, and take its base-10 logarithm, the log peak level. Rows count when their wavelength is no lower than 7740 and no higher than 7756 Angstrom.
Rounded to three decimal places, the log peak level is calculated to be 1.652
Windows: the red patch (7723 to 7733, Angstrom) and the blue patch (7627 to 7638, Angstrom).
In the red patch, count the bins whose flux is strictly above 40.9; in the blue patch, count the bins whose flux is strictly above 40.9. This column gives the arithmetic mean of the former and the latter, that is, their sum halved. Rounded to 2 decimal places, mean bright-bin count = 3.50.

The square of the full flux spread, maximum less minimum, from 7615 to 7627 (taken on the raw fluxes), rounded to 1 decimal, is 24.6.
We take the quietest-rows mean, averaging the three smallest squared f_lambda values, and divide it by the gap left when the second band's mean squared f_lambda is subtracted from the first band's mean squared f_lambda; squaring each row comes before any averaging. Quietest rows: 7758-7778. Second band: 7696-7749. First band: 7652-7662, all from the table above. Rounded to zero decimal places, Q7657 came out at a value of -10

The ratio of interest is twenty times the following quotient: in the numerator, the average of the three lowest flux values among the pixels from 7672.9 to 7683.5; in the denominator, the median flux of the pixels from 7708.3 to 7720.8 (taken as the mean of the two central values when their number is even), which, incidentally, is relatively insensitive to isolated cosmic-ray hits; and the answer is 19.0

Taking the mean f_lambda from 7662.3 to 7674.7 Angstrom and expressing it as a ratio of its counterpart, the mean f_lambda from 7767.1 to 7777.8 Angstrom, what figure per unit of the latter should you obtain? 0.96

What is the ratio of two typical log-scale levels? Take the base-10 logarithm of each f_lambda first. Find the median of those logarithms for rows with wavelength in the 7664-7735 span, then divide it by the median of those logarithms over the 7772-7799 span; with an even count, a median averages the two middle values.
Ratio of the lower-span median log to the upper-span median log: 0.987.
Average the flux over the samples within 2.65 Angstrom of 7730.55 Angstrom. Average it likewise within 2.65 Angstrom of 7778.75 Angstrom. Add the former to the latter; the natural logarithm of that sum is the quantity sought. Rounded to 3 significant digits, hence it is 4.44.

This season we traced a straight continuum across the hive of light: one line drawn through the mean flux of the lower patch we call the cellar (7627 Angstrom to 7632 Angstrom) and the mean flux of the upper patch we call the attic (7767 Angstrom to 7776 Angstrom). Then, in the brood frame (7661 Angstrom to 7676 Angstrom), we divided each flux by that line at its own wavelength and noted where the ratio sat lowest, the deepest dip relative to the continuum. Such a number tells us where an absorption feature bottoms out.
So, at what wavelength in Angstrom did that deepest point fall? 7670.25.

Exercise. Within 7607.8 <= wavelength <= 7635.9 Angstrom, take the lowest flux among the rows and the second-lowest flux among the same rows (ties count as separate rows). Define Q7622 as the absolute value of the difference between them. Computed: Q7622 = 2.44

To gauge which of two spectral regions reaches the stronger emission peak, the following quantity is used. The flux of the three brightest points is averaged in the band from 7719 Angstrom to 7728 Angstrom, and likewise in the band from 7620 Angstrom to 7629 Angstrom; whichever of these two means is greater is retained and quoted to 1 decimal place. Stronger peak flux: 42.8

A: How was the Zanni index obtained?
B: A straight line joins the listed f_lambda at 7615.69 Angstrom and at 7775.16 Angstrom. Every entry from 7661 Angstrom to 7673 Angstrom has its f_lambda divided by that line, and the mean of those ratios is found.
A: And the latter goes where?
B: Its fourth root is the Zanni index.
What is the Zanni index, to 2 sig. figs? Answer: 0.99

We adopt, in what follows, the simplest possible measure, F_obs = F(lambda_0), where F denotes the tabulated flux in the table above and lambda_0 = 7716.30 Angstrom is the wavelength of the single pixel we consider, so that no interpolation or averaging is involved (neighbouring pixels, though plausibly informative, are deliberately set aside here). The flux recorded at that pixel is 39.88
